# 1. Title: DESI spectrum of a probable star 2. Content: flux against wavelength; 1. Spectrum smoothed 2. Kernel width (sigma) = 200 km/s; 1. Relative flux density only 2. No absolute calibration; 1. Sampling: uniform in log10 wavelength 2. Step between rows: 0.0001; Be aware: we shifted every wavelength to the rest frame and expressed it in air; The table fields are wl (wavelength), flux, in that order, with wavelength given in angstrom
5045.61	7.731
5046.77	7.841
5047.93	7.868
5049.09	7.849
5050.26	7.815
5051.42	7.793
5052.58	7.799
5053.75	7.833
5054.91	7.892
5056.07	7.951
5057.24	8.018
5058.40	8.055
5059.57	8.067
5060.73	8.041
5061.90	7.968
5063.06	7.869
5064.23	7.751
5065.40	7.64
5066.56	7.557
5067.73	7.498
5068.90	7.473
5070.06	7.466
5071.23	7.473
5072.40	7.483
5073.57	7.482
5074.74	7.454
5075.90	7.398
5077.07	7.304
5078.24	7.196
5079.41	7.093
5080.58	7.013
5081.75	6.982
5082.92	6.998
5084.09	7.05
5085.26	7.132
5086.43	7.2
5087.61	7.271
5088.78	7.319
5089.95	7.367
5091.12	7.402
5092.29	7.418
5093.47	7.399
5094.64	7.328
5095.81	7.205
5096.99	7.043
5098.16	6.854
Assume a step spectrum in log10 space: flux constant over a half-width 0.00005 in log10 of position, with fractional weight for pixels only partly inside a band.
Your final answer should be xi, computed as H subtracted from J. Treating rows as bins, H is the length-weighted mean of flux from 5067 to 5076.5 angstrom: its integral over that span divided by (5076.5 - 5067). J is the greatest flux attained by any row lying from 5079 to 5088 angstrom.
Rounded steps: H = 7.47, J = 7.271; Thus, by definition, -0.2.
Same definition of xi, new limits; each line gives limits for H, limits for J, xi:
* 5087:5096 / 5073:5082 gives 0.1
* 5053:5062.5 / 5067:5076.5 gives -0.5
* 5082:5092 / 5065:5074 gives 0.4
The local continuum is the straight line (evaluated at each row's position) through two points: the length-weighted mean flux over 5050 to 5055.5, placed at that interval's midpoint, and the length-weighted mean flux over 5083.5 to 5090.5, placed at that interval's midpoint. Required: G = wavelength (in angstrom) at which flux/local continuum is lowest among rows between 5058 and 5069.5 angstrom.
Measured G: 5068.90 angstrom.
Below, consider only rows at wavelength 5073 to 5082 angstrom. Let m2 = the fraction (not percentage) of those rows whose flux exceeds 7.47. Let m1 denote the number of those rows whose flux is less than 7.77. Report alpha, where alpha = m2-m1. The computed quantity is -7.9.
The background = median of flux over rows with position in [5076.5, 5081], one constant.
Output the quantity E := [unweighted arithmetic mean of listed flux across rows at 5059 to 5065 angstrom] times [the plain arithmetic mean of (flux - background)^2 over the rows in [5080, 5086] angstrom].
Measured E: 0.12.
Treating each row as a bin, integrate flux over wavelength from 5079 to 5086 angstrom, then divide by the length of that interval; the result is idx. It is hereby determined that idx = 7.05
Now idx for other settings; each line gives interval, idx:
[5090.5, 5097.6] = 7.30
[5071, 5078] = 7.42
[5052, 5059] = 7.92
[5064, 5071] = 7.55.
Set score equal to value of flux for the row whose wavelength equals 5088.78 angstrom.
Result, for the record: 7.319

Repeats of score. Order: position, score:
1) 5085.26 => 7.132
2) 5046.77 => 7.841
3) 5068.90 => 7.473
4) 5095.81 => 7.205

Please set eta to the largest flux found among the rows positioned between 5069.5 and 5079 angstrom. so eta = 7.483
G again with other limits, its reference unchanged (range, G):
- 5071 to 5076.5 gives 5071.23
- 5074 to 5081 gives 5080.58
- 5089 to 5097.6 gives 5096.99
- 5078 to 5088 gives 5081.75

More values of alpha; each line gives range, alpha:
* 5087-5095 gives -7.0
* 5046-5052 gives 1.0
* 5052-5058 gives 1.0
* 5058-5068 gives -3.0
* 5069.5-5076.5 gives -5.5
